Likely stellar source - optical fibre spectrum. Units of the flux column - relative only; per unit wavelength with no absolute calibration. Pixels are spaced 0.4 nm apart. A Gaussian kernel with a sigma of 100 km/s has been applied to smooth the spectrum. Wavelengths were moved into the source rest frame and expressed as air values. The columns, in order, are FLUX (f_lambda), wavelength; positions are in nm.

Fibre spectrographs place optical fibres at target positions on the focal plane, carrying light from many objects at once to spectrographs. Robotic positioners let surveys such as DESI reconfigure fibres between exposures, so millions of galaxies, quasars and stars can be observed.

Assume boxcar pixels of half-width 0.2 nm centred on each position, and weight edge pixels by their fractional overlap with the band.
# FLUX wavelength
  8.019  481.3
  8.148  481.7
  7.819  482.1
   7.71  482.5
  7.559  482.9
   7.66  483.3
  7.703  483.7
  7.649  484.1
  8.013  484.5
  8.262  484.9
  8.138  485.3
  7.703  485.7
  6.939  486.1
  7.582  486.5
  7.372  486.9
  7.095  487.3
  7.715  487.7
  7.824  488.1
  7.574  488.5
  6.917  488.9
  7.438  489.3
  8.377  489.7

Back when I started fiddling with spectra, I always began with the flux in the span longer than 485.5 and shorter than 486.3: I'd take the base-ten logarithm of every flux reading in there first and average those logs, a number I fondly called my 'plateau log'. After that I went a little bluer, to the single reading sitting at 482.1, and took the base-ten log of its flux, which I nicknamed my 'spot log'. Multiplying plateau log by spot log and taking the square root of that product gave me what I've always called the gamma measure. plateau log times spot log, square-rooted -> 0.878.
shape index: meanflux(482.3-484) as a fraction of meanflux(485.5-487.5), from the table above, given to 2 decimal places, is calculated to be 1.04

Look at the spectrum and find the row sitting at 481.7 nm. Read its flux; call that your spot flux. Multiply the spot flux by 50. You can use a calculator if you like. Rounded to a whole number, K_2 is 407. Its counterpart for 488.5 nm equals 379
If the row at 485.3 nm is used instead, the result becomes 407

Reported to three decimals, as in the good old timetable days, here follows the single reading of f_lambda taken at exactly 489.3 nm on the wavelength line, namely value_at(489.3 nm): 7.438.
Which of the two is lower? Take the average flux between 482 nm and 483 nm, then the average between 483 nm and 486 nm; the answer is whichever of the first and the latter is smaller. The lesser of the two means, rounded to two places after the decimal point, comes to 7.70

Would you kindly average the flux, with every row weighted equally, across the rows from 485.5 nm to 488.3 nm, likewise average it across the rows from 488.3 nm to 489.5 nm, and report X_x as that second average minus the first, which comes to -0.15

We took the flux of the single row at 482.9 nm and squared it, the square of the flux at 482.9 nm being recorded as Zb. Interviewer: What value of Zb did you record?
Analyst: 57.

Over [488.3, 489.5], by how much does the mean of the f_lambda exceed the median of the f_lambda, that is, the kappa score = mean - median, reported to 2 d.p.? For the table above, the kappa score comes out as -0.13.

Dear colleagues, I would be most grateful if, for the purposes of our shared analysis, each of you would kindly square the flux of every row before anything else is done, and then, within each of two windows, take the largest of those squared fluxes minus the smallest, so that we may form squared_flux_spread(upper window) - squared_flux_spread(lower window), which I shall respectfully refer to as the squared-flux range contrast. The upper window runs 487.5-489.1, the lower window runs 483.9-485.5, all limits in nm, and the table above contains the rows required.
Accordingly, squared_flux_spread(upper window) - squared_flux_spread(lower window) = 4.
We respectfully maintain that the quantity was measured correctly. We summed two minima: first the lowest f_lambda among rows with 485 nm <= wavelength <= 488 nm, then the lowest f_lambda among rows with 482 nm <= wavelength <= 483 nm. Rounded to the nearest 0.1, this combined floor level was 14.5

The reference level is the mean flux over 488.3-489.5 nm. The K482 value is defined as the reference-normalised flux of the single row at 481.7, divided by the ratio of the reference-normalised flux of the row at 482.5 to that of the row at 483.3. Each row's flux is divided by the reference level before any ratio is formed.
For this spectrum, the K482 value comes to 1.11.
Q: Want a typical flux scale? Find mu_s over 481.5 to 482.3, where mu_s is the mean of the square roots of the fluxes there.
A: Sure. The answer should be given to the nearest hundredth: 2.83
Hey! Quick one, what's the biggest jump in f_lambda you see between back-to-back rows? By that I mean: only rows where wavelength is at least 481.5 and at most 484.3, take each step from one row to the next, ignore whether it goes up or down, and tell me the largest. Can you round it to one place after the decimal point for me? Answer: 0.3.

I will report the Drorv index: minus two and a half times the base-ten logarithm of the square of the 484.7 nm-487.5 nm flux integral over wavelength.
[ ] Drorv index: -6.6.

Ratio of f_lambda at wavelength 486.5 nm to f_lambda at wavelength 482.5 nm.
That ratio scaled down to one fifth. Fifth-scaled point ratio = 0.197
